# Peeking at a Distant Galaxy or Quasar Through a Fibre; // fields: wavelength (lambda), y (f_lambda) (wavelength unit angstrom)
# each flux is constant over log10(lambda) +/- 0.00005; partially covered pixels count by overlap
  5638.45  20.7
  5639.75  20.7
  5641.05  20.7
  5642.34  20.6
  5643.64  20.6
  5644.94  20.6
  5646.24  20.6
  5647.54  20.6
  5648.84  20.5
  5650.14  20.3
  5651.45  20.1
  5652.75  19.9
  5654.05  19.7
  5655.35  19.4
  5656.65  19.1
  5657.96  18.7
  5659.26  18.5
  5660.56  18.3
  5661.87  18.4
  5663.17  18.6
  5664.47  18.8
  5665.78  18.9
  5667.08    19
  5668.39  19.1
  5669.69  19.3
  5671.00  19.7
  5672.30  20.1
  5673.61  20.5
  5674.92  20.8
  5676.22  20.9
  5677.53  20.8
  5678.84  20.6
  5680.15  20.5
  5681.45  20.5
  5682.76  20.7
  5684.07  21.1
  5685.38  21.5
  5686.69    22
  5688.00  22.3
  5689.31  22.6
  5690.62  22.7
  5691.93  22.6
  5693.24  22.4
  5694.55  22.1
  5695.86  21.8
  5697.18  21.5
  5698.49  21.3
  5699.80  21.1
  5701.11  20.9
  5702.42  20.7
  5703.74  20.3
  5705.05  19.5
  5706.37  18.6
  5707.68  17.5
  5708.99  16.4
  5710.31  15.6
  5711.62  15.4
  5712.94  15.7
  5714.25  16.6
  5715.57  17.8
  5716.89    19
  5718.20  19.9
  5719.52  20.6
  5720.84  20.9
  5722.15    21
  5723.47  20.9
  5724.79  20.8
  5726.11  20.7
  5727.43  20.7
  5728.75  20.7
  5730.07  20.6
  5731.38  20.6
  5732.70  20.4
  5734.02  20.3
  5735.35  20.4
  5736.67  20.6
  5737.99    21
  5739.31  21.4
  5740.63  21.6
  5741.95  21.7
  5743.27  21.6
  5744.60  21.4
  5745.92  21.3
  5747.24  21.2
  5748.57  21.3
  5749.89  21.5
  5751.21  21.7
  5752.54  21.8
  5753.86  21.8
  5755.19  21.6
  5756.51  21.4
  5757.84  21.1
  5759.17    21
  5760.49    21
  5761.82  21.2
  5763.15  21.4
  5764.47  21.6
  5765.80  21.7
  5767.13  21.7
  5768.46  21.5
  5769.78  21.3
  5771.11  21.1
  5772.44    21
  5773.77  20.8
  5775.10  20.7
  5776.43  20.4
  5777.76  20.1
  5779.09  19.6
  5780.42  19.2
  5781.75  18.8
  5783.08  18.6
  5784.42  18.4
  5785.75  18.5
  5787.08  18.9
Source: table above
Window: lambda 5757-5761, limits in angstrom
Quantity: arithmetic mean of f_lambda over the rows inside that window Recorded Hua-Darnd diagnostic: 21.0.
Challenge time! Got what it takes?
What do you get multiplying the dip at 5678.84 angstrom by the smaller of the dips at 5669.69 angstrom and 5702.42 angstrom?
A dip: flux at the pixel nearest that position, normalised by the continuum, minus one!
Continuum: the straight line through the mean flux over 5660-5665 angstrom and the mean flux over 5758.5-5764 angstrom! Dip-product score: 0.0027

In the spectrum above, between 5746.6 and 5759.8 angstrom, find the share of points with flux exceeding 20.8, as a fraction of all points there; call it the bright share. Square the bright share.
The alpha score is 1.0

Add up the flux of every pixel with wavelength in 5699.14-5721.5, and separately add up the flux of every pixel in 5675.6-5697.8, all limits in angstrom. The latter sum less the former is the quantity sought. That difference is 50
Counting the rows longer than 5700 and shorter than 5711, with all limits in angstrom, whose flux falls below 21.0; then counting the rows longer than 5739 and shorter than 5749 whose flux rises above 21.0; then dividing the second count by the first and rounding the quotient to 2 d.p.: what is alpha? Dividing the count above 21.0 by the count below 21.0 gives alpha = 1.00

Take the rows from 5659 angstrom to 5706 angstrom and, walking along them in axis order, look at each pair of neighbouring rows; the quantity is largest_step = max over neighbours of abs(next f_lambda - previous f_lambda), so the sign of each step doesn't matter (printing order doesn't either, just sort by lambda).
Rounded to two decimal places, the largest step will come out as 0.80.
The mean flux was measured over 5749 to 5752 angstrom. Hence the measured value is 21.6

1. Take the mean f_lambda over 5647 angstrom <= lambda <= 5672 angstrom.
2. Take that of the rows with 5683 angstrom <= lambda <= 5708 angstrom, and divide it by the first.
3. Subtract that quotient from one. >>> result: -0.10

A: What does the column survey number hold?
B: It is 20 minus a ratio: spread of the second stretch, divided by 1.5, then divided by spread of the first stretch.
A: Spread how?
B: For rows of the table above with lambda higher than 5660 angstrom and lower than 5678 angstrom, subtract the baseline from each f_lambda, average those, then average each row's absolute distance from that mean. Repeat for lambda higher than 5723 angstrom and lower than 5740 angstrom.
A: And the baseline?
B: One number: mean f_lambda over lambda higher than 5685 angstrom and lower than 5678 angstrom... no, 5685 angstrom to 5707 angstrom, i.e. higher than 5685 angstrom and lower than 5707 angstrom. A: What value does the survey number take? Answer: 19.8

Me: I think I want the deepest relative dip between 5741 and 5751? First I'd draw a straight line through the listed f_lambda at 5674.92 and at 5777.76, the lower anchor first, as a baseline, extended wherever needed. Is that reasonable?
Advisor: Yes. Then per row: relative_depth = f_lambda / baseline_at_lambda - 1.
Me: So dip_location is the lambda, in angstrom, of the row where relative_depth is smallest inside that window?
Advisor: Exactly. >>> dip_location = 5747.24 angstrom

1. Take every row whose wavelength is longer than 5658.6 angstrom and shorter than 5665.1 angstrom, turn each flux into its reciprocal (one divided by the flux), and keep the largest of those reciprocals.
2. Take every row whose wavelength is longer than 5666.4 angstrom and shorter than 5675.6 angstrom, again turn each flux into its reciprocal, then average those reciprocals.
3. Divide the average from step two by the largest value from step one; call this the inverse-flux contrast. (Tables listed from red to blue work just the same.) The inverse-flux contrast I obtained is 0.93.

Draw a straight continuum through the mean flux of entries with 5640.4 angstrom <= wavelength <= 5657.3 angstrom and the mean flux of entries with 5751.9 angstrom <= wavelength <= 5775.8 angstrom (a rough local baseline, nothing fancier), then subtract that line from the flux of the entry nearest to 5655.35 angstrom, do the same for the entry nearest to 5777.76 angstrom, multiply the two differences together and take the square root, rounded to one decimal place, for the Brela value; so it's 1.1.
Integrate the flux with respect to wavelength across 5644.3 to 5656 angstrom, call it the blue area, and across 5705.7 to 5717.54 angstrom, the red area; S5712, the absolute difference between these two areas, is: 36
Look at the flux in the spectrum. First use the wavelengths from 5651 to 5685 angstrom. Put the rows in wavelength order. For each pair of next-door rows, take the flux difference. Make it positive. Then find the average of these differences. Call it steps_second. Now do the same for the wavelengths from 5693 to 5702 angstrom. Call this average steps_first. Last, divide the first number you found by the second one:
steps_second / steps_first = 0.9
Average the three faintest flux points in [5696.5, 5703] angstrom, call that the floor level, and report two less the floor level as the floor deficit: -18.90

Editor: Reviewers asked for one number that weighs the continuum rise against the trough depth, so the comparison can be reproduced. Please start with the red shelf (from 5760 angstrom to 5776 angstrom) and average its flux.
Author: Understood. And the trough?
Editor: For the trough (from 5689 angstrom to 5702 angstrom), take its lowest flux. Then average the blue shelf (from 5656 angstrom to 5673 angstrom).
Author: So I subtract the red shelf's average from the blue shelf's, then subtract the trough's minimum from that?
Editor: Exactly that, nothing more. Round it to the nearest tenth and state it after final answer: -23.2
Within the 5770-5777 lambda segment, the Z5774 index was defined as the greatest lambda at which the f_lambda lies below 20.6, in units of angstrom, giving 5776.43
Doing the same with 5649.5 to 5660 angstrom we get 5659.26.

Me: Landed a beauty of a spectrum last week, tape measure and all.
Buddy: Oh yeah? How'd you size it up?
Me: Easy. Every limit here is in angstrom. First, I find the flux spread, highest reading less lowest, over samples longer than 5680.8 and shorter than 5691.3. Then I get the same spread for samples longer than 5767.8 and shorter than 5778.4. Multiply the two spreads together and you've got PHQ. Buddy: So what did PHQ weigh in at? 3.1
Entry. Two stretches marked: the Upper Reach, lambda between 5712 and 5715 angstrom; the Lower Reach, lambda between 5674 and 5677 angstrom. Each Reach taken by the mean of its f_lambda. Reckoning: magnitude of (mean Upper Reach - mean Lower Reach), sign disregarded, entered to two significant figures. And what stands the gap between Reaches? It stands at 4.7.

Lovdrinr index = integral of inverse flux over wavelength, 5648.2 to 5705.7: 2.8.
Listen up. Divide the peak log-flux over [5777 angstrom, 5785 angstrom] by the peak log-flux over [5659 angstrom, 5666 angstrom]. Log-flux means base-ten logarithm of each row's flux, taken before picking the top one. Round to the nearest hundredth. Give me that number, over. 1.02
